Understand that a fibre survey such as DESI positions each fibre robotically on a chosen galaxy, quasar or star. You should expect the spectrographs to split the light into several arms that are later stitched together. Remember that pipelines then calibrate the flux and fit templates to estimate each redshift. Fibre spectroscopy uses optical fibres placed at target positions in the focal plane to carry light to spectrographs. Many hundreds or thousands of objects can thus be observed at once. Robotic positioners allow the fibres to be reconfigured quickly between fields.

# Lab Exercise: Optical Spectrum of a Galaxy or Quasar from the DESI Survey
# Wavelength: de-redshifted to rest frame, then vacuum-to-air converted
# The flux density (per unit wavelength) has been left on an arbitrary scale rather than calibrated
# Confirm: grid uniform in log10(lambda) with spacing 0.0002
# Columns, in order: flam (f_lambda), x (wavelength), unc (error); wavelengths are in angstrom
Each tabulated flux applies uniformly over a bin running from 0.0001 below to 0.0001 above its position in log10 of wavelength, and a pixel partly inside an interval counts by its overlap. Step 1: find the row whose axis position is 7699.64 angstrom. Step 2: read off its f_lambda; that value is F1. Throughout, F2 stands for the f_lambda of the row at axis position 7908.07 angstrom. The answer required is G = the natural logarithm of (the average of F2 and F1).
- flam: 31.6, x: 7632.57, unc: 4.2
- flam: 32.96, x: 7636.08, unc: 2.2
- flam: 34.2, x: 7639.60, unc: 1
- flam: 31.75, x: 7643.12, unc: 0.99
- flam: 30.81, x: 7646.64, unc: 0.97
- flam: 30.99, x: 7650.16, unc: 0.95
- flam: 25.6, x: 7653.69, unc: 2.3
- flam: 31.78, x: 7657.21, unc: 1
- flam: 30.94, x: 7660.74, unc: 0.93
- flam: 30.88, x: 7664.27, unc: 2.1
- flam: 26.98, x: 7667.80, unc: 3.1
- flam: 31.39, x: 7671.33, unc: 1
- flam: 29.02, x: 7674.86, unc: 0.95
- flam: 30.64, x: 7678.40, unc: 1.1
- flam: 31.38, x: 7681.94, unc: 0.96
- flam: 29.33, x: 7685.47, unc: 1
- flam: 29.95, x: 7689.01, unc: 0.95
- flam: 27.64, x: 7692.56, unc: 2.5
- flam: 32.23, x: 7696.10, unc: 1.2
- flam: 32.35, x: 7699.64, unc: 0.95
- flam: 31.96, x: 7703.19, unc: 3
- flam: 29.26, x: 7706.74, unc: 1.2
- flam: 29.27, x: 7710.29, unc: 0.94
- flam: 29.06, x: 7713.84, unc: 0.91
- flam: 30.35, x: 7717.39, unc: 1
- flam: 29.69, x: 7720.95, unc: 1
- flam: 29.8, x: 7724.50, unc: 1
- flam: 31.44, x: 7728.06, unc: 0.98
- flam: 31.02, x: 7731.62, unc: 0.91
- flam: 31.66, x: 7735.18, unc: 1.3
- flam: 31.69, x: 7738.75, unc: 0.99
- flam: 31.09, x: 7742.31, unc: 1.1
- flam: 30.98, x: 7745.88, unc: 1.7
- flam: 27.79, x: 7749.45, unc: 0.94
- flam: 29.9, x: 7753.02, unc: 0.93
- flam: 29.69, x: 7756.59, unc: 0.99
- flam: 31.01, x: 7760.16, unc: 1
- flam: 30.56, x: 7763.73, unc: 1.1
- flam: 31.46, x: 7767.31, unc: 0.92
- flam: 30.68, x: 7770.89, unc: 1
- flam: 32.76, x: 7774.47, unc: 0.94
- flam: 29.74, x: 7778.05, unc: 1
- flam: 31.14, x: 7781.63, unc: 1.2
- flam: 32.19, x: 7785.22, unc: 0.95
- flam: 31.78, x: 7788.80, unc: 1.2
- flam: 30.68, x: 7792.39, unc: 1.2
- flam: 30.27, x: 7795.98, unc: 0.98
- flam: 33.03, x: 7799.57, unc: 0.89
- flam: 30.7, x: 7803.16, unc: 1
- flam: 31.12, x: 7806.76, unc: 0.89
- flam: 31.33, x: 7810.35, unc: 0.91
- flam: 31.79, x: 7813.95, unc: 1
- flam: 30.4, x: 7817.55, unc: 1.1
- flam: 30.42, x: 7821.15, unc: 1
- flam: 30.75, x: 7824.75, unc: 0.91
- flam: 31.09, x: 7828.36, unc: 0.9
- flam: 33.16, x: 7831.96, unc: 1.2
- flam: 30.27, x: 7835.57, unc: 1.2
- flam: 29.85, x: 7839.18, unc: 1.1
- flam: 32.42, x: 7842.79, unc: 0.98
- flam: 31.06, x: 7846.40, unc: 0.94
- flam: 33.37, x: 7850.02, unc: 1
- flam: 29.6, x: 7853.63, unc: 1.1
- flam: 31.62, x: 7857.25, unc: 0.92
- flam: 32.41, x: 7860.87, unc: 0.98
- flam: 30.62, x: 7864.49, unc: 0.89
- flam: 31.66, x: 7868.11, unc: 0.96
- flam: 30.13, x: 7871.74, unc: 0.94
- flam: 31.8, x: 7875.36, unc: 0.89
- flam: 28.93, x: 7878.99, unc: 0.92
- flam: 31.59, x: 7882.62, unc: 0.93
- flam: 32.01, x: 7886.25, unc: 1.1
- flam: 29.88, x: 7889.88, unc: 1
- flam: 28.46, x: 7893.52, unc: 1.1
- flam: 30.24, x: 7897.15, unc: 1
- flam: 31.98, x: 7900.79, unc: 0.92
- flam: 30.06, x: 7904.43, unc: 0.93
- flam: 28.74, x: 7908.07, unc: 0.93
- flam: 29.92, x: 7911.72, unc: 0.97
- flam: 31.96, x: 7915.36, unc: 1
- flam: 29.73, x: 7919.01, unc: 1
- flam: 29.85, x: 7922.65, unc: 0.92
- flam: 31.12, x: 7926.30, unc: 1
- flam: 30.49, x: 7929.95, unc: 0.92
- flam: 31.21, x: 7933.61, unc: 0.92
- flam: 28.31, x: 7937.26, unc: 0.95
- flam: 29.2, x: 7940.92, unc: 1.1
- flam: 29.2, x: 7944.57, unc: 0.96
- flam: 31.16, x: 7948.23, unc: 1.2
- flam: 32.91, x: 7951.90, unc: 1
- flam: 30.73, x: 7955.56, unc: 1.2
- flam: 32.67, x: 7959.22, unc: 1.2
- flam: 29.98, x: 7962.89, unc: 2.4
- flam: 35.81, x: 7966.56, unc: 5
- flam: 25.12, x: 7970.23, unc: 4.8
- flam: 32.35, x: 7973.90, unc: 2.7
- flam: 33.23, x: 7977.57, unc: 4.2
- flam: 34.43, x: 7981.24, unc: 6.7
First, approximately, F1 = 32.35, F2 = 28.74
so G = 3.42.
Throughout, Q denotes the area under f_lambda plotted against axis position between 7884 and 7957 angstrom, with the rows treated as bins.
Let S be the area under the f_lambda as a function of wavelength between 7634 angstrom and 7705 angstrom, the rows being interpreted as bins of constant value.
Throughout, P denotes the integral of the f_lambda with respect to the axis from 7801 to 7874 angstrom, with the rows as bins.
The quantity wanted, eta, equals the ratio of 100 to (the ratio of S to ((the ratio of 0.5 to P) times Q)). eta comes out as 0.0224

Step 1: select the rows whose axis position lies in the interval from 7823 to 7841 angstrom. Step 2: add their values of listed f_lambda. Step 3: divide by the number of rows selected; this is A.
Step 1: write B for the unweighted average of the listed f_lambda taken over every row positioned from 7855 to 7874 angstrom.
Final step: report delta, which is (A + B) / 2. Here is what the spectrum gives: 31.2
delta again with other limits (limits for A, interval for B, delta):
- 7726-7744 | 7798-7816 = 31.5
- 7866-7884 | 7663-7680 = 30.3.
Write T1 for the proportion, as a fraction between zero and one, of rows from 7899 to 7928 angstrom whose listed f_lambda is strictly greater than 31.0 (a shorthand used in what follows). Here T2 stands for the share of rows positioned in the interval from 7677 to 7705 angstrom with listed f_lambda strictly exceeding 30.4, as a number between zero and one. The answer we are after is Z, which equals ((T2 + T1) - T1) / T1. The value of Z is 1.7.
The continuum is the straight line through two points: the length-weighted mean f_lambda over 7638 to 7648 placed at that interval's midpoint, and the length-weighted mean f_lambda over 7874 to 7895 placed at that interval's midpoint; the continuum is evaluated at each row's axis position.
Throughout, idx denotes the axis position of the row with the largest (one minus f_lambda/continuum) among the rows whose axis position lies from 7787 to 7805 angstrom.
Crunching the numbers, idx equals 7795.98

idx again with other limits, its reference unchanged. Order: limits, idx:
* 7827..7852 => 7839.18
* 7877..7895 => 7893.52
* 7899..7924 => 7908.07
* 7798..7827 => 7817.55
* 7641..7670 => 7653.69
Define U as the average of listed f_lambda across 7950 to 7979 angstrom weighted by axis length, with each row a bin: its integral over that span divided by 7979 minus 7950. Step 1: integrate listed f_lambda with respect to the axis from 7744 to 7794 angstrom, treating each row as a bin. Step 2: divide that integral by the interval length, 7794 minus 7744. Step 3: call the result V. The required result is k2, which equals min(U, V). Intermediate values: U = 31.6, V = 30.7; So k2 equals 30.7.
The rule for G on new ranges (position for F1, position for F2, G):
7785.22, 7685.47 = 3.43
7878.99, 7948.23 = 3.40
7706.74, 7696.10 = 3.43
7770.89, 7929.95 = 3.42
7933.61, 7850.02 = 3.47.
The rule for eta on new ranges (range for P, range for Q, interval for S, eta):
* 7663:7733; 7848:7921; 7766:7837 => 0.0239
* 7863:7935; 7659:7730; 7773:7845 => 0.0217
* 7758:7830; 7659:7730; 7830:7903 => 0.0211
